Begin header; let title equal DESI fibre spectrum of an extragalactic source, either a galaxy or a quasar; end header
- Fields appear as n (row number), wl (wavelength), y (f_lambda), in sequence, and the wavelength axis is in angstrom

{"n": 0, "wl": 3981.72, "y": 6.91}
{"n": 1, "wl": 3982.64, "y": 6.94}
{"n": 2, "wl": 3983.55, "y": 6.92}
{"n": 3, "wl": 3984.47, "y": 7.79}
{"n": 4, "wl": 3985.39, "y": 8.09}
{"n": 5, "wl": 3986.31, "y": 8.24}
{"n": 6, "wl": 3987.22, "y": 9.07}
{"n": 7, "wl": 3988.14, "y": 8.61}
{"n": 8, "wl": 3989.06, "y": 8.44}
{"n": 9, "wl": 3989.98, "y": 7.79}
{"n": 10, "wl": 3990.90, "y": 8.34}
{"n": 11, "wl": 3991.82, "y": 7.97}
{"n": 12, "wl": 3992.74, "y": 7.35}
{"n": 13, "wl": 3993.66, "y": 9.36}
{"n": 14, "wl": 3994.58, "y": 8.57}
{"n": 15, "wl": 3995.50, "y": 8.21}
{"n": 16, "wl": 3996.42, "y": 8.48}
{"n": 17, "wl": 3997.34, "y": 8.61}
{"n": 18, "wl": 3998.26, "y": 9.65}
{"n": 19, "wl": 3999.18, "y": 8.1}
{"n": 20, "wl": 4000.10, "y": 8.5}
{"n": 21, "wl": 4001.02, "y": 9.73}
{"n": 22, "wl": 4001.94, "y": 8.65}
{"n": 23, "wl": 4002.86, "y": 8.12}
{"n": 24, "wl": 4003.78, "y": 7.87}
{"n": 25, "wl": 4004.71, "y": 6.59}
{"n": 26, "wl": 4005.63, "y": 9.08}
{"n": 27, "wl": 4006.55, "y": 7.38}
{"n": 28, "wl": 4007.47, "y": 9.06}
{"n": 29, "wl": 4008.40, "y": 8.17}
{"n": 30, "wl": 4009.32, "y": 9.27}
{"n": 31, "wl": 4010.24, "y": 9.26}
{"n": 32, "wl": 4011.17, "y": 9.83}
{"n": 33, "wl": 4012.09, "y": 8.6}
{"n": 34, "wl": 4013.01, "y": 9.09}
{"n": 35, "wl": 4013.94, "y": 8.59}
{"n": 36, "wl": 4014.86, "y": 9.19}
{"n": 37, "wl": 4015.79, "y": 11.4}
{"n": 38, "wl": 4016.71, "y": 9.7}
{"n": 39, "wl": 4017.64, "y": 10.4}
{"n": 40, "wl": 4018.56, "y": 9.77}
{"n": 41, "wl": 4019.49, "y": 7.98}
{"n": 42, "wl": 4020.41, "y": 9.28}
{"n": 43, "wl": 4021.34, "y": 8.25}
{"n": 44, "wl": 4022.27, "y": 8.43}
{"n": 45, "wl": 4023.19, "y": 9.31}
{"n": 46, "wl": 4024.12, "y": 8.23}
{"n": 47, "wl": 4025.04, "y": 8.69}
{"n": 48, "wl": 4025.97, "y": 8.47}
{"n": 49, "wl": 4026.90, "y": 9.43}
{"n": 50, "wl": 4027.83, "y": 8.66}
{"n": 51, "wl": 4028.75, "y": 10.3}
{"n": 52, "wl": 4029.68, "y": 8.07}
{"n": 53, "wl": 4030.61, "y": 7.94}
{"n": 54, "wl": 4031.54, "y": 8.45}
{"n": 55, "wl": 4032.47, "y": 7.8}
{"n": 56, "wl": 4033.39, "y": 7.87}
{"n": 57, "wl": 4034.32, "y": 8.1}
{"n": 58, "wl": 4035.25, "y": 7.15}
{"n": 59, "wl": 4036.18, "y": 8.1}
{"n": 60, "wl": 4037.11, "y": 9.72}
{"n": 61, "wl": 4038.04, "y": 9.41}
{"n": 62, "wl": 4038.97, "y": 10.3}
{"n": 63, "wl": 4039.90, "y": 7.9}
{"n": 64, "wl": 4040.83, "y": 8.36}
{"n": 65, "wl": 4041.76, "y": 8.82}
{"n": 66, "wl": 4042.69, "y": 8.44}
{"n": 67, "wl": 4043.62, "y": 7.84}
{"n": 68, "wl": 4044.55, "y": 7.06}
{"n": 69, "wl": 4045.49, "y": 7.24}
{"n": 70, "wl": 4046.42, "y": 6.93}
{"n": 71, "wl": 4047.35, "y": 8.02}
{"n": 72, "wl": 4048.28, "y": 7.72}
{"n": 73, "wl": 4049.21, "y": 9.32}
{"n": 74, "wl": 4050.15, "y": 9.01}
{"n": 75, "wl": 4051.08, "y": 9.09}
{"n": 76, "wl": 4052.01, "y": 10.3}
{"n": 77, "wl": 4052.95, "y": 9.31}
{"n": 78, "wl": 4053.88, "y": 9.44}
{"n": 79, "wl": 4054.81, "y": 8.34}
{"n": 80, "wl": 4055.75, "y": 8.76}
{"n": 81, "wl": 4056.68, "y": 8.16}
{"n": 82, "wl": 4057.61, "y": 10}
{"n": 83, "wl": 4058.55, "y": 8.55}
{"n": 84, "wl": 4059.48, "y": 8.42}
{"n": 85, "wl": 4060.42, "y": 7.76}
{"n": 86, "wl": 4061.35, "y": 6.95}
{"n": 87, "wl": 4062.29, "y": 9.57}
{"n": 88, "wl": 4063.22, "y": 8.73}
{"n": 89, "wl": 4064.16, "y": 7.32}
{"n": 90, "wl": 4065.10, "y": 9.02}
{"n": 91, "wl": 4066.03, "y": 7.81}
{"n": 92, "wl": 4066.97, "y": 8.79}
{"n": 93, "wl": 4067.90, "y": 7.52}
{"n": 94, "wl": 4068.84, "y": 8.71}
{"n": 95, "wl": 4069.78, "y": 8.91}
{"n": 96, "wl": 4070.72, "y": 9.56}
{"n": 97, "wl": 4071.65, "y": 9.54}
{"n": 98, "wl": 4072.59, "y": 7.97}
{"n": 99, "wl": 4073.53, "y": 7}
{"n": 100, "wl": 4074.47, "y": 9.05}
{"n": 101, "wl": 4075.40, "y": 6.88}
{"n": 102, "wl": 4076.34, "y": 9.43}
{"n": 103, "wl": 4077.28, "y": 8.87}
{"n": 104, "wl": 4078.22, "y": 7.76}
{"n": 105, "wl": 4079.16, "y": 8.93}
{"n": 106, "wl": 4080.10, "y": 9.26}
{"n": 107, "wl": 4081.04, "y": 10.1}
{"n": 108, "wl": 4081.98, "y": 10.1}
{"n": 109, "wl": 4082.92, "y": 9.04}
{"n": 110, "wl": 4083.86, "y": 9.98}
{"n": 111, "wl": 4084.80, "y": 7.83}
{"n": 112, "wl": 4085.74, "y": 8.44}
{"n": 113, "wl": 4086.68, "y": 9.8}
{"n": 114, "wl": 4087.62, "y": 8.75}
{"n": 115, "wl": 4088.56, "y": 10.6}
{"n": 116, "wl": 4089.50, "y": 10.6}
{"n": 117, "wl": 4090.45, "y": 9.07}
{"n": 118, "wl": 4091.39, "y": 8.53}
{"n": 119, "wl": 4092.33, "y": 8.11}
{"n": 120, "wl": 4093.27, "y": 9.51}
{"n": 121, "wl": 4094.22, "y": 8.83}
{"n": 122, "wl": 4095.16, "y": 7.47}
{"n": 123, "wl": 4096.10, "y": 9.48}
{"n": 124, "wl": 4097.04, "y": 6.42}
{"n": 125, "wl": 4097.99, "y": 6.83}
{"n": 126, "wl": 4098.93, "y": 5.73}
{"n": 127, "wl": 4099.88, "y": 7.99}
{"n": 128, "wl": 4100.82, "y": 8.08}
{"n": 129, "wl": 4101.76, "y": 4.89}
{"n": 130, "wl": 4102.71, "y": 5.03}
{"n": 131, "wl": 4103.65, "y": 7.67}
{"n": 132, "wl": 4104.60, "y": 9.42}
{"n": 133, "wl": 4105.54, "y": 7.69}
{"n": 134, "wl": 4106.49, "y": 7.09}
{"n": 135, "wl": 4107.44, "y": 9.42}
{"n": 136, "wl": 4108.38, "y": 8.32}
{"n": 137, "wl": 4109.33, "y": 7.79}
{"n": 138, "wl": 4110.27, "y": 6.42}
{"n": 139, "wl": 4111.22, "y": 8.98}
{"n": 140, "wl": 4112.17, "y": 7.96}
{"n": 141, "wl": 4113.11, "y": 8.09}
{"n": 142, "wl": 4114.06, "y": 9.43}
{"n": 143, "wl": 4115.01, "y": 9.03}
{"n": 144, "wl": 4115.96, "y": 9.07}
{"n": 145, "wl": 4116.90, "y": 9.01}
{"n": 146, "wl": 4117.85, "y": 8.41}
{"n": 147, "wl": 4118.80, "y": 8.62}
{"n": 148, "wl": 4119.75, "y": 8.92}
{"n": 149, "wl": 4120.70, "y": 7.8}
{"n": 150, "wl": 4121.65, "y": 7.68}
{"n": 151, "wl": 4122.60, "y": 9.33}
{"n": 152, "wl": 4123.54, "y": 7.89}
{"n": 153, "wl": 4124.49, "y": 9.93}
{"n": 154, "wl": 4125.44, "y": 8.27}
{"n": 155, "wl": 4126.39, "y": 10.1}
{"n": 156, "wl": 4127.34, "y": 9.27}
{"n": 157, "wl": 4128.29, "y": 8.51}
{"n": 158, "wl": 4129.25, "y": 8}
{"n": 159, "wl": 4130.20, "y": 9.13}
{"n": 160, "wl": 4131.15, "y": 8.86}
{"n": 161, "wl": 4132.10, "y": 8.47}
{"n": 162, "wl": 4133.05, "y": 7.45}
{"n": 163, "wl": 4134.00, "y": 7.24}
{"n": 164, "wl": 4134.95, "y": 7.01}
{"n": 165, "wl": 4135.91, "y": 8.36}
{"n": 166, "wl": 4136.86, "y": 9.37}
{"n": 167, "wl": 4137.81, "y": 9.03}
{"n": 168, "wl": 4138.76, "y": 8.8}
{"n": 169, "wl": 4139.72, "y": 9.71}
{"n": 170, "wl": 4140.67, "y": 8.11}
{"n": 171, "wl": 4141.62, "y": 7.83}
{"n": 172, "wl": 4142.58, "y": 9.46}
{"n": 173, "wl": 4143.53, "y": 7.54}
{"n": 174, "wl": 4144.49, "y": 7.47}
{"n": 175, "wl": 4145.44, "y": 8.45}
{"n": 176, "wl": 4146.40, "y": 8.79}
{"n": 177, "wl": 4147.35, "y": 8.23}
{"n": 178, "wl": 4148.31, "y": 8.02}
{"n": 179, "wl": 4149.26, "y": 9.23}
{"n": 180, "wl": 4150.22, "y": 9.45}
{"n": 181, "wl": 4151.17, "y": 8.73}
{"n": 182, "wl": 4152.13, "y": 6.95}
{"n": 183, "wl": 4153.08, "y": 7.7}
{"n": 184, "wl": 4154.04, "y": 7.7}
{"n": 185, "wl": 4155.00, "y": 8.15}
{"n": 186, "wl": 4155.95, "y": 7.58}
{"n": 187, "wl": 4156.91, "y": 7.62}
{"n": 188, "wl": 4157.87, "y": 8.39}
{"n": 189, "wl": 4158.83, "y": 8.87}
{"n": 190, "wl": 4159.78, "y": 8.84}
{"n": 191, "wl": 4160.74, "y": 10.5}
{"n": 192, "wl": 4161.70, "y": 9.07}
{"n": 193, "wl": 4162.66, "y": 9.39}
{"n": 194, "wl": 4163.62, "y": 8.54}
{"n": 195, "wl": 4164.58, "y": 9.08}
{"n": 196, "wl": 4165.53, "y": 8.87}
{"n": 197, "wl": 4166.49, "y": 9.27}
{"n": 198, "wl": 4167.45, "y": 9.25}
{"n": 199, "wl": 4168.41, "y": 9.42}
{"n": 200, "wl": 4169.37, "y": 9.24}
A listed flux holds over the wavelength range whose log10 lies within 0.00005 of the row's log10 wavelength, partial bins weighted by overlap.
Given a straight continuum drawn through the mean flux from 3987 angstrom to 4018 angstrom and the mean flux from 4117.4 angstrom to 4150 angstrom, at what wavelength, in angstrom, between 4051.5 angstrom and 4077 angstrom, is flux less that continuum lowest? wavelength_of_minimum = 4075.40 angstrom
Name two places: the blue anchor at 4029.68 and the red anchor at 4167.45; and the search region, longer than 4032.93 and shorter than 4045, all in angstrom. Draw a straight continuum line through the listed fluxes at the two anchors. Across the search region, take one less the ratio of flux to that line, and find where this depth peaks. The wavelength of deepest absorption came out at 4044.55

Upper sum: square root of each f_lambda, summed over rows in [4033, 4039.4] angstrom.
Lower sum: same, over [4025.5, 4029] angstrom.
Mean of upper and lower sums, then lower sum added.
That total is 28.5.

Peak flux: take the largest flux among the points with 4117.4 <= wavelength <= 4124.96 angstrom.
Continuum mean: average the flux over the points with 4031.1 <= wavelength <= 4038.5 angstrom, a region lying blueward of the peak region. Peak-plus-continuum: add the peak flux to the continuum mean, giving 18.3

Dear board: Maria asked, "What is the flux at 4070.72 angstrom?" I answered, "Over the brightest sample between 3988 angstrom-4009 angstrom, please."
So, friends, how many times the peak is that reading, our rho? 0.98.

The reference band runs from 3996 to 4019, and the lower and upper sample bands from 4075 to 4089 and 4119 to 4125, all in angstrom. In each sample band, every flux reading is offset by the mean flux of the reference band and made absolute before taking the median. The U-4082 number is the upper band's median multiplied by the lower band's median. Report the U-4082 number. 0.89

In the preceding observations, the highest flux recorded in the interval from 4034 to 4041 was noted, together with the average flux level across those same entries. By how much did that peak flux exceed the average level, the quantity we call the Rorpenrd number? 1.7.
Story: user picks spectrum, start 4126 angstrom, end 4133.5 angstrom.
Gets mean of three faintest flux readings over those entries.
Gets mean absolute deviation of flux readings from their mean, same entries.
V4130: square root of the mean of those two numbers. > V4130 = 2.07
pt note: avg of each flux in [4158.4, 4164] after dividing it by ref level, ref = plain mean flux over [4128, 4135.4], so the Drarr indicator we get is 1.14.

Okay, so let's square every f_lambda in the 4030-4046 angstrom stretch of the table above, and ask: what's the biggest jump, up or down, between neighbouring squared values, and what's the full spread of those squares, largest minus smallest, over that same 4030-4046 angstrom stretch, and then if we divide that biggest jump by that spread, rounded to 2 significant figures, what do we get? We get 0.78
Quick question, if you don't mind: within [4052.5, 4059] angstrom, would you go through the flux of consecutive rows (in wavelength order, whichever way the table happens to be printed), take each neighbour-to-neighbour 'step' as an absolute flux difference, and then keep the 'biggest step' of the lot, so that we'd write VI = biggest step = 1.84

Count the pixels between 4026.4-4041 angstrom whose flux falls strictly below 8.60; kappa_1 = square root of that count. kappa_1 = 3.2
